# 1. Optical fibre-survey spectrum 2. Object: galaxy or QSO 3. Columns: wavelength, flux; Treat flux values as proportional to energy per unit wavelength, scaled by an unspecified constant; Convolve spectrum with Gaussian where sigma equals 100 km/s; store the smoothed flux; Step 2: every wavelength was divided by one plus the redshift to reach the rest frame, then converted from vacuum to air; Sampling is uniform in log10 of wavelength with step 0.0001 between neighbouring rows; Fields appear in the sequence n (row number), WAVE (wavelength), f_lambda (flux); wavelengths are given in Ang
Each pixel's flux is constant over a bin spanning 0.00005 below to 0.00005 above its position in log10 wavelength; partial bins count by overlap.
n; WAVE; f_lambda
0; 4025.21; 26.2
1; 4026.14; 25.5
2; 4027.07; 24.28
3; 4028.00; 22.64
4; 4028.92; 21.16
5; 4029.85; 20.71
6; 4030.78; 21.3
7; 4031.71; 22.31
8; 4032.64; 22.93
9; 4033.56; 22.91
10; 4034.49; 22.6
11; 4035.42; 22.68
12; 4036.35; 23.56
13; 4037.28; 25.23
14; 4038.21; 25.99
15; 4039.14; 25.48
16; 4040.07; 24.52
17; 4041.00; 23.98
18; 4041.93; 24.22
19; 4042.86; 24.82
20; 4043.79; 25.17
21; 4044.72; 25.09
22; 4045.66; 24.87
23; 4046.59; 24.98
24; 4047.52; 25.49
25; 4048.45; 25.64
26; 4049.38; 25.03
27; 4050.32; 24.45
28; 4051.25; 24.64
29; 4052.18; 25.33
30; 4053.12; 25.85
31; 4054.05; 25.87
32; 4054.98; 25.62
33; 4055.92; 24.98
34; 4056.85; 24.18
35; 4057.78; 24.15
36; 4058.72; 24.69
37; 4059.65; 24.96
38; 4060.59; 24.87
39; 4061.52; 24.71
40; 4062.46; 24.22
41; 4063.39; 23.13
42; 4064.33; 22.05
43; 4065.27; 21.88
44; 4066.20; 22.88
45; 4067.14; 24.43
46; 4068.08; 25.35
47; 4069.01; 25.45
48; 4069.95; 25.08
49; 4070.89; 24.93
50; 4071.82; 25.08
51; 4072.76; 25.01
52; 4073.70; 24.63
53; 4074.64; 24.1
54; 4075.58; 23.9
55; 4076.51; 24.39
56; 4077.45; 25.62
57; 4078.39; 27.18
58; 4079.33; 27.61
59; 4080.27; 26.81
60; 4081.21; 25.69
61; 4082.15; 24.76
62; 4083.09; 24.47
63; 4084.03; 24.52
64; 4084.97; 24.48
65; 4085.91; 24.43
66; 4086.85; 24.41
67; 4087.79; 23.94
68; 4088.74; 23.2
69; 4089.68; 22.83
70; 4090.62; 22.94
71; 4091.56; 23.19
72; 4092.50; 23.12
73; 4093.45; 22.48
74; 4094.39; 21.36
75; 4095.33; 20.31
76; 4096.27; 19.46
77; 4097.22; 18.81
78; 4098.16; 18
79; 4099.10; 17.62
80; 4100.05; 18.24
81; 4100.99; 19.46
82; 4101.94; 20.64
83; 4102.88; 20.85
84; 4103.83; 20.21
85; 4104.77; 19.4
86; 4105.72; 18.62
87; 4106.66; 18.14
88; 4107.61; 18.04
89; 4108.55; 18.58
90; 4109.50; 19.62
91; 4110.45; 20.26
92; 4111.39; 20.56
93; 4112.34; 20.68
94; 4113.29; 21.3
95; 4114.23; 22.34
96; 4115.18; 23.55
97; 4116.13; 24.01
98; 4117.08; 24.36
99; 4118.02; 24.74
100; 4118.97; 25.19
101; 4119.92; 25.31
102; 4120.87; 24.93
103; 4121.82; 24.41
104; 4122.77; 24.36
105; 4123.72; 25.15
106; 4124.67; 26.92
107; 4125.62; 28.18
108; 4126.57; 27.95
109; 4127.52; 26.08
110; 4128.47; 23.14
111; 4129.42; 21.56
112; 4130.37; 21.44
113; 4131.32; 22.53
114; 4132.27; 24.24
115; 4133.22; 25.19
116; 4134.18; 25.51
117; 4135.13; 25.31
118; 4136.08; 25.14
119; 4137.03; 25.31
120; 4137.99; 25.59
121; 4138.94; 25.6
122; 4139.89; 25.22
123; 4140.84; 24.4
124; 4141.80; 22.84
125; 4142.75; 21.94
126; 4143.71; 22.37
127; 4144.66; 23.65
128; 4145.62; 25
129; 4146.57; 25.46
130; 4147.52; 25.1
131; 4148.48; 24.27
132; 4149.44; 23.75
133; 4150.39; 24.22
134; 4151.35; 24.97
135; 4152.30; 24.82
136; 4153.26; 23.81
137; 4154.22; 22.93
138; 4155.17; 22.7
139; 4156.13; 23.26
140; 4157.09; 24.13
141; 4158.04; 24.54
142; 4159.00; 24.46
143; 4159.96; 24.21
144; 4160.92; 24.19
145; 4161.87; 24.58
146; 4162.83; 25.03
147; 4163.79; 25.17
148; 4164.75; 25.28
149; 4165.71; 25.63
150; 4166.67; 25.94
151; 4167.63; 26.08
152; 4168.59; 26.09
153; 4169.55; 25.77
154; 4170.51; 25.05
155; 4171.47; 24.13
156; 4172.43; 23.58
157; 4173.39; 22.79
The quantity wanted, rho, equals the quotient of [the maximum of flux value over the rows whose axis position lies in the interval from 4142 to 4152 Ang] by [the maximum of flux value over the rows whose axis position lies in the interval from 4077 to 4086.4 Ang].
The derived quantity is 0.92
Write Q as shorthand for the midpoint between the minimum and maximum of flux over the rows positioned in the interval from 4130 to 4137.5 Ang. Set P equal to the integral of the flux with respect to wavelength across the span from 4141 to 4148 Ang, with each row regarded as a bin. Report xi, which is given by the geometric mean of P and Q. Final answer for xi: 63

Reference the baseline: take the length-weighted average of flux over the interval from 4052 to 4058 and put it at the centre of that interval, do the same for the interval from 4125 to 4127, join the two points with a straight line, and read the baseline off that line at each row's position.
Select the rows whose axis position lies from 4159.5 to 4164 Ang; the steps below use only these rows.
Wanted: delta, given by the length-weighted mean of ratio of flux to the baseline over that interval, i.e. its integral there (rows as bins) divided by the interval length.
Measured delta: 0.84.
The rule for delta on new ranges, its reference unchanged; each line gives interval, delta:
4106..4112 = 0.70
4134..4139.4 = 0.89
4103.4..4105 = 0.73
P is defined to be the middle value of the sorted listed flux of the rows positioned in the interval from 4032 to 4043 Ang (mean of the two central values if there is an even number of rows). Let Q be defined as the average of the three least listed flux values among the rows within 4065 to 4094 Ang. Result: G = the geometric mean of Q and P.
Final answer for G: 23.2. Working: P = 24.1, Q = 22.4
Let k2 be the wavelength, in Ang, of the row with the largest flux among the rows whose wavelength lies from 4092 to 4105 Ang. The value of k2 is 4092.50 Ang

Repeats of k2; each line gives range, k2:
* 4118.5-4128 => 4125.62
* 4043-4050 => 4048.45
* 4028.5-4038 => 4037.28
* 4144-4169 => 4168.59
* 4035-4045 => 4038.21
